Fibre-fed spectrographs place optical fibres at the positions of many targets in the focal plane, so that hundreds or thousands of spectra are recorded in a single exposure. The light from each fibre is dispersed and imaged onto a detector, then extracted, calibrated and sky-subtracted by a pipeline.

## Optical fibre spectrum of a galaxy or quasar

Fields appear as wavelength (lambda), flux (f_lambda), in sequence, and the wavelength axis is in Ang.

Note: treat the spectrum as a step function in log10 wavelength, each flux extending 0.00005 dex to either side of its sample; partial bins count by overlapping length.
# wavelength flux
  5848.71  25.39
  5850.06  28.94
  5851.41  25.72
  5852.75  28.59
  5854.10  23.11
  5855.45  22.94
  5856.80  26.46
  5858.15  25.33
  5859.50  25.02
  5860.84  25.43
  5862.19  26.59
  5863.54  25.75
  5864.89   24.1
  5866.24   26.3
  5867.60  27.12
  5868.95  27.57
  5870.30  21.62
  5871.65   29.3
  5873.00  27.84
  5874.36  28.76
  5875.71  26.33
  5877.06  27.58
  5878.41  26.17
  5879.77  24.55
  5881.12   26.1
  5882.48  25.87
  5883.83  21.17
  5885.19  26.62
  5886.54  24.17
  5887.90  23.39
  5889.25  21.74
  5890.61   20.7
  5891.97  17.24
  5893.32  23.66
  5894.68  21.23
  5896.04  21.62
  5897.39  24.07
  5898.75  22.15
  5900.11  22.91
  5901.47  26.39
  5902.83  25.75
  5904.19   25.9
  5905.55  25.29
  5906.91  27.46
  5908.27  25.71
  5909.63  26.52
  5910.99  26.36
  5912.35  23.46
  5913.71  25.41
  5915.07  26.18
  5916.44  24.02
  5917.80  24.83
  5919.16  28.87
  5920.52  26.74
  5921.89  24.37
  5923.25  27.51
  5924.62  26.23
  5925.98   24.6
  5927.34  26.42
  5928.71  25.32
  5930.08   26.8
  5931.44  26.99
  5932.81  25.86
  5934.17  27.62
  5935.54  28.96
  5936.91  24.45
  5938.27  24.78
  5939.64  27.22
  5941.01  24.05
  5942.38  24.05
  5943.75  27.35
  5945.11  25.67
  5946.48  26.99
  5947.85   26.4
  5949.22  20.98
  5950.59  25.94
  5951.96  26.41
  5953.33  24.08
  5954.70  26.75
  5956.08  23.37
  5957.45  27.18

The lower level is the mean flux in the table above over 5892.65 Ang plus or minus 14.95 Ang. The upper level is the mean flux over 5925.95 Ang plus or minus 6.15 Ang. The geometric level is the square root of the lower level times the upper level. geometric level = 24.9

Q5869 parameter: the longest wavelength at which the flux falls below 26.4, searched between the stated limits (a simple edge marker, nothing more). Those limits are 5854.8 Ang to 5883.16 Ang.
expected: 5882.48 Ang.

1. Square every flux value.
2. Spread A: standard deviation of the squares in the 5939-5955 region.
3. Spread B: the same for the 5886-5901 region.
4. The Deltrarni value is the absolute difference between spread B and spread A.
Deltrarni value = 8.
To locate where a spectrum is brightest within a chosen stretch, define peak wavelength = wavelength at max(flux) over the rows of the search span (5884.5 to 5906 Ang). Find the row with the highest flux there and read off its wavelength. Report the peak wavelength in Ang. 5885.19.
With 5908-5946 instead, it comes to 5935.54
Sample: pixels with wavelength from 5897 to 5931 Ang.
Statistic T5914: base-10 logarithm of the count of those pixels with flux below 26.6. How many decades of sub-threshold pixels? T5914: 1.30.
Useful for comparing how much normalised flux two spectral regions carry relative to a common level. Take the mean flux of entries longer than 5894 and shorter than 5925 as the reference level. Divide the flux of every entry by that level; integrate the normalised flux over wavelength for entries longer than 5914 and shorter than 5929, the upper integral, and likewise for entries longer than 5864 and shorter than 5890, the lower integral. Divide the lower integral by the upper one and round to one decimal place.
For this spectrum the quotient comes 1.7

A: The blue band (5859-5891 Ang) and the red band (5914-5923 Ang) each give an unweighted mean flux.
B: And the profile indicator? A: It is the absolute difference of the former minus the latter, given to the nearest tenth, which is 0.4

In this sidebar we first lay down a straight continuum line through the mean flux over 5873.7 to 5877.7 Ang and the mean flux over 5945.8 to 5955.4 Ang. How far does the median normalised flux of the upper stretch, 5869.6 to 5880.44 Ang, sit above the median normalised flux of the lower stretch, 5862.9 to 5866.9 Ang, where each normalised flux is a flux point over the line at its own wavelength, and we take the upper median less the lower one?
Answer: 0.06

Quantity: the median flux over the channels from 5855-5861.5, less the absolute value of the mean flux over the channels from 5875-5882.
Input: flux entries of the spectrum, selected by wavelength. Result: -0.8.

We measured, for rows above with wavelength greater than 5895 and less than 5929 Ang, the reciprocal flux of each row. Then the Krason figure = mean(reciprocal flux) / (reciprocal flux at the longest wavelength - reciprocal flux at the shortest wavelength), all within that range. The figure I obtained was -5.9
